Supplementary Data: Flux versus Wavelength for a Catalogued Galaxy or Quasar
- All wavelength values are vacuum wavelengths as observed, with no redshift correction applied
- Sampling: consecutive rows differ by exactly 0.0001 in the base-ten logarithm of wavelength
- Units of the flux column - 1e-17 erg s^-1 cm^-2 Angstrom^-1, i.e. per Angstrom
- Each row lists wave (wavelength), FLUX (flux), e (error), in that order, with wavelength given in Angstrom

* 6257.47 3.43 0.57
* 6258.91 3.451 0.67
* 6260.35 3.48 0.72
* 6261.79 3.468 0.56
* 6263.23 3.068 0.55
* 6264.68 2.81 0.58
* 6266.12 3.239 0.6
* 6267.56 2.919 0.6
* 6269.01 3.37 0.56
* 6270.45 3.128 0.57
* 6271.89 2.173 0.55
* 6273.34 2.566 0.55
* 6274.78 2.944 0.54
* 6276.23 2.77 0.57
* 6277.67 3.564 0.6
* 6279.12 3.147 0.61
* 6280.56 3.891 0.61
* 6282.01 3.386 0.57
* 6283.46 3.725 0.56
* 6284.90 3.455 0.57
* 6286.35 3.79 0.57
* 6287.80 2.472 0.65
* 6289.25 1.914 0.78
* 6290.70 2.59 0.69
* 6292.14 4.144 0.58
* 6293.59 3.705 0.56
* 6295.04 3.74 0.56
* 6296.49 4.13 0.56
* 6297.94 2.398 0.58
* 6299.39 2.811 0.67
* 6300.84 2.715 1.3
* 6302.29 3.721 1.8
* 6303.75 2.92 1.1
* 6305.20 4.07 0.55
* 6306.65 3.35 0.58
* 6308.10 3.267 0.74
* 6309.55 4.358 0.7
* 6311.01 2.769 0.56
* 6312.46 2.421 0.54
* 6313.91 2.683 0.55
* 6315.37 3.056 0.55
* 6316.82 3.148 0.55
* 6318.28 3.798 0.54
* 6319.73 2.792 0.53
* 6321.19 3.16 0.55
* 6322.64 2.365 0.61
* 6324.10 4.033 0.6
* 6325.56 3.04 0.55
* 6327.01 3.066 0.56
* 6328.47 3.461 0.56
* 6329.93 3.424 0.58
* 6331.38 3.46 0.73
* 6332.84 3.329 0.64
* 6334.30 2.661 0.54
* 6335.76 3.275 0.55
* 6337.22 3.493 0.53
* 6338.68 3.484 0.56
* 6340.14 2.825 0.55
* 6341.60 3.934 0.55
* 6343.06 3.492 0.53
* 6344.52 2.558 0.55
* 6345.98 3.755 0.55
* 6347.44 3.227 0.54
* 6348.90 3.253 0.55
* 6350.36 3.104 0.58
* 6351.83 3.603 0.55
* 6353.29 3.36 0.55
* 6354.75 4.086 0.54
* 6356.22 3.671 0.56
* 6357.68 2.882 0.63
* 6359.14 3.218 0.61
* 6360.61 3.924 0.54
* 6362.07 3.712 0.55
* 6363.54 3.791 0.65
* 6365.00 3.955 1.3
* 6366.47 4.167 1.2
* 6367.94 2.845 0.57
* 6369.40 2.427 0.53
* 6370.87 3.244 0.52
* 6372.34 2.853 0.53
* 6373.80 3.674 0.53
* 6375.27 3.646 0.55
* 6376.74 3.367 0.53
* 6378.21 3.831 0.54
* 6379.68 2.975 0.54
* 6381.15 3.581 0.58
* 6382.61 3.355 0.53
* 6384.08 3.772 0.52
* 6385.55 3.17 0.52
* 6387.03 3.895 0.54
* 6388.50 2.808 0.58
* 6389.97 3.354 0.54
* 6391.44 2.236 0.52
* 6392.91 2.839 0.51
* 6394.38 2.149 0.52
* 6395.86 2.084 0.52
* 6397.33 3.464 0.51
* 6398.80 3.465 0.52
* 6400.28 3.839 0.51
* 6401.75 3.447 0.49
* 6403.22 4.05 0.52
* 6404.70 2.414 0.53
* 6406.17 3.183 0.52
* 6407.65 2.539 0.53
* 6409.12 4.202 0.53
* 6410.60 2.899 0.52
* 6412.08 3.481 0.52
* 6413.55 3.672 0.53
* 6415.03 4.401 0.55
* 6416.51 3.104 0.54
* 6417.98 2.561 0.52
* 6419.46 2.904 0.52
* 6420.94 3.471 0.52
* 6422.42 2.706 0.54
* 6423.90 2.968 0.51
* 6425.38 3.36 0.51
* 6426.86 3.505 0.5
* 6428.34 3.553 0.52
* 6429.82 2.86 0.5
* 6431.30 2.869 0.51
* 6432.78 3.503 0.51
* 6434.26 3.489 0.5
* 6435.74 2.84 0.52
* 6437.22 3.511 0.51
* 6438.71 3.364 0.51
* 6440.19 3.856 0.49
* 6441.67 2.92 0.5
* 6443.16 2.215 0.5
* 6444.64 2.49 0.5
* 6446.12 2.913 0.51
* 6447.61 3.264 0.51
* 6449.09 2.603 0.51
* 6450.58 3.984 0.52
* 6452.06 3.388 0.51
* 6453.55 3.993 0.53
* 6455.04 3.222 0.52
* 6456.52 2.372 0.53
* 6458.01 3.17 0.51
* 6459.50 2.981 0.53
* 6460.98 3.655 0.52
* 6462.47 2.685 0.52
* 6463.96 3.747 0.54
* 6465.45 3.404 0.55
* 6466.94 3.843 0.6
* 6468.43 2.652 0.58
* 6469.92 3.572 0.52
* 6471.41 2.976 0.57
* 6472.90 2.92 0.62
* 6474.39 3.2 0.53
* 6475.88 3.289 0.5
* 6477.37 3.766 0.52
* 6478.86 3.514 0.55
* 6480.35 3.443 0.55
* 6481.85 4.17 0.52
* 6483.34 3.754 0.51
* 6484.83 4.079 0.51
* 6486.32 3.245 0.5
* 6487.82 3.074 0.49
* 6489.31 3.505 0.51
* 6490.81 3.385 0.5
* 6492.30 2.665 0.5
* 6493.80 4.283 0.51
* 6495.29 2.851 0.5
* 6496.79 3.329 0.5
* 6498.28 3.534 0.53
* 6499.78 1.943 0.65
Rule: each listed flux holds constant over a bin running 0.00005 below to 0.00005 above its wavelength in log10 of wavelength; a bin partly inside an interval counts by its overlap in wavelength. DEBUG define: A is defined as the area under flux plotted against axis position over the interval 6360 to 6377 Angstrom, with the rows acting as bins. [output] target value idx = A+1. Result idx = 59.9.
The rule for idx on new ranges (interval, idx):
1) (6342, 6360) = 61.6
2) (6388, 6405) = 52.5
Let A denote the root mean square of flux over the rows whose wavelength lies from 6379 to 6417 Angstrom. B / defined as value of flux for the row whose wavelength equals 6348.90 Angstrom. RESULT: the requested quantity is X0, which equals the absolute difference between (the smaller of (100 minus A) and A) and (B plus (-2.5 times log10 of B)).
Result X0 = 1.33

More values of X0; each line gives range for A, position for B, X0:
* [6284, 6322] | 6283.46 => 0.97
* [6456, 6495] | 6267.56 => 1.64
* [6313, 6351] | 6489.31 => 1.11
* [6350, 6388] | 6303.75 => 1.74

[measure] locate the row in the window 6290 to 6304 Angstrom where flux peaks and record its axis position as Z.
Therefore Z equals 6292.14 Angstrom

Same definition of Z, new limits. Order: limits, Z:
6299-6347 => 6309.55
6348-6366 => 6354.75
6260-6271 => 6260.35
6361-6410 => 6409.12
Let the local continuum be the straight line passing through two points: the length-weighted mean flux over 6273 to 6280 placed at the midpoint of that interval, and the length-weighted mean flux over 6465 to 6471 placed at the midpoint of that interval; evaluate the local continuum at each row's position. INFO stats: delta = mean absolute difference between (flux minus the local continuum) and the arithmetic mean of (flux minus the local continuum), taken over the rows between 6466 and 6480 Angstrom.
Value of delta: 0.33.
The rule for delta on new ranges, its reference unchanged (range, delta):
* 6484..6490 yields 0.32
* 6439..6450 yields 0.39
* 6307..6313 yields 0.61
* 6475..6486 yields 0.26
